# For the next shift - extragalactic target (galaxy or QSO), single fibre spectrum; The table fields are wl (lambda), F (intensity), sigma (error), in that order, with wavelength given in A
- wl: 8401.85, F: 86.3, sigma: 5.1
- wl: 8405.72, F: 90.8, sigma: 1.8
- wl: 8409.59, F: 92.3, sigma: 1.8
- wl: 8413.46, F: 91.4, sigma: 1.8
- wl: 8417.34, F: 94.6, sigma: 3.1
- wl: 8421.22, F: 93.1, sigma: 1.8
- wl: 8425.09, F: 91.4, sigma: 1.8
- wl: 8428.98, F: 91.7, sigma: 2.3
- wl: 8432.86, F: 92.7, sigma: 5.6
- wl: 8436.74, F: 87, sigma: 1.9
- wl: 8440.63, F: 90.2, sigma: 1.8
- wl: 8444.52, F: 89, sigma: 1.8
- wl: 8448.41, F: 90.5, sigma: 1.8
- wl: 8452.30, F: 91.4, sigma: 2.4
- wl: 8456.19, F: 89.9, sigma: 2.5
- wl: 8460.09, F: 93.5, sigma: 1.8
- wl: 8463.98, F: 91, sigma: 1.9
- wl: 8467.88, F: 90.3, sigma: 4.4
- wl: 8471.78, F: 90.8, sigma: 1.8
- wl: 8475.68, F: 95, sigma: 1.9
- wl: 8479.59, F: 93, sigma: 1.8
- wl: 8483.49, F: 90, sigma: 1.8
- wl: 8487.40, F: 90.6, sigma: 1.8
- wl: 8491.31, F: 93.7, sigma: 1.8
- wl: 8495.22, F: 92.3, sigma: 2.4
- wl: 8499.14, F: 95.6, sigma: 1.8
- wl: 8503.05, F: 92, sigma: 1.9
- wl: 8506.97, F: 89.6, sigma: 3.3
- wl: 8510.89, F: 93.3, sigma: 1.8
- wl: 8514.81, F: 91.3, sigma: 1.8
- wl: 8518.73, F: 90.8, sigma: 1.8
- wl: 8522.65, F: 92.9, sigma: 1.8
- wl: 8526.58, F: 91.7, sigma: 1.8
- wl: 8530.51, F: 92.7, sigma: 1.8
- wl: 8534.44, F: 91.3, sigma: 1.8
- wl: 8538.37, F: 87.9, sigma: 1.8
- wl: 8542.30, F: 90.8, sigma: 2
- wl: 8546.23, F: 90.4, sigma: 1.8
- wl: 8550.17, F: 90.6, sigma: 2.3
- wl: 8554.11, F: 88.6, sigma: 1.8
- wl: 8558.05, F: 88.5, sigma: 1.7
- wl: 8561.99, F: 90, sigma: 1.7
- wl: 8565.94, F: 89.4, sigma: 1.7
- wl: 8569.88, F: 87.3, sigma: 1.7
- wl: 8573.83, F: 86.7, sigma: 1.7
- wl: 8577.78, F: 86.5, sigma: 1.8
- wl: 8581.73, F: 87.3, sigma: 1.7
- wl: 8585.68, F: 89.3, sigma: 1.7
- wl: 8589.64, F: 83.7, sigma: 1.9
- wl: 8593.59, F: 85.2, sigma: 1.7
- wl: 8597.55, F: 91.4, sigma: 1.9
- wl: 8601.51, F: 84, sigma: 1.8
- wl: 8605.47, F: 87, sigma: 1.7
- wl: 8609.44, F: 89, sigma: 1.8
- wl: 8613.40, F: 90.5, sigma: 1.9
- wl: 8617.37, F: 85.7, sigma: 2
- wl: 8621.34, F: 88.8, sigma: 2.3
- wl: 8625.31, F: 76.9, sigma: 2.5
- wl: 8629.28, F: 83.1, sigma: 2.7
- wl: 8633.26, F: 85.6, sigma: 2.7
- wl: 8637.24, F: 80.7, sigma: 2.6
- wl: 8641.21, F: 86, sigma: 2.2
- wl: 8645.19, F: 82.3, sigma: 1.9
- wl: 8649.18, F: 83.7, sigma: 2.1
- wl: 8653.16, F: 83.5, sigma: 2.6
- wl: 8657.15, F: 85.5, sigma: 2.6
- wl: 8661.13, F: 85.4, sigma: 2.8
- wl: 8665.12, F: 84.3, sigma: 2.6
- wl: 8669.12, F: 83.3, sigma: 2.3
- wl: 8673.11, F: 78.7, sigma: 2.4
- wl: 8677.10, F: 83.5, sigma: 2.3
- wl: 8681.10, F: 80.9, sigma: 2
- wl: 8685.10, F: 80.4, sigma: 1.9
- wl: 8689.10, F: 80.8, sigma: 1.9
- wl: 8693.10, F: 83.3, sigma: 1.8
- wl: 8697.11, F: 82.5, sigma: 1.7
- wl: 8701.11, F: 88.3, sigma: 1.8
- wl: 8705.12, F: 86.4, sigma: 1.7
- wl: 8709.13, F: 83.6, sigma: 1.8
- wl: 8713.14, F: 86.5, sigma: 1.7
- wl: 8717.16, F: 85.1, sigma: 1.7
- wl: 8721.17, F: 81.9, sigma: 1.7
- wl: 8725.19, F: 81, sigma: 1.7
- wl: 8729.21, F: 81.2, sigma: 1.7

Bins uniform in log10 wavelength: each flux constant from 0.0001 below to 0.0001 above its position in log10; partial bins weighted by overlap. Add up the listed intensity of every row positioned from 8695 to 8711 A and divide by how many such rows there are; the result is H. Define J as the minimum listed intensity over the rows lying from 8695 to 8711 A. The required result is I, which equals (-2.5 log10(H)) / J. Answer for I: -0.0585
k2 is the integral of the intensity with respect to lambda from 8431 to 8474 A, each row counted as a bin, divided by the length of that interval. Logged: 90.6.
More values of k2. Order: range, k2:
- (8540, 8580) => 88.9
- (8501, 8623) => 89.2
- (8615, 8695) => 83.2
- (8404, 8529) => 91.7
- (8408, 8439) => 91.7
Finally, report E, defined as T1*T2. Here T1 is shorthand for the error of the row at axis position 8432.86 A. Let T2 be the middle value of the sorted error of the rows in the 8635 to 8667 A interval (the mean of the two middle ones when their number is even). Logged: 14.6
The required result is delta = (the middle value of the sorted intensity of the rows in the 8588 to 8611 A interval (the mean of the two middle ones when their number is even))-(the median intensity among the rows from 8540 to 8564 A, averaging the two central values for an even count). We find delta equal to -4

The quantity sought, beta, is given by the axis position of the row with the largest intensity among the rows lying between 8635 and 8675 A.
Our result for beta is 8641.21 A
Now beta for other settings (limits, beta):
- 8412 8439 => 8417.34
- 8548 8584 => 8550.17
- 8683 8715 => 8701.11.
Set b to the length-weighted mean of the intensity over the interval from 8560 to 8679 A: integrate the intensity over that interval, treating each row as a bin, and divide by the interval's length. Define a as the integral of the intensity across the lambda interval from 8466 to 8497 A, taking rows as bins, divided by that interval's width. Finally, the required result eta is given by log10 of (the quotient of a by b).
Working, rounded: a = 92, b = 85.5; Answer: 0.032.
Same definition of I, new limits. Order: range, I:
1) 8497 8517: -0.0548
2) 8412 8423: -0.0538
